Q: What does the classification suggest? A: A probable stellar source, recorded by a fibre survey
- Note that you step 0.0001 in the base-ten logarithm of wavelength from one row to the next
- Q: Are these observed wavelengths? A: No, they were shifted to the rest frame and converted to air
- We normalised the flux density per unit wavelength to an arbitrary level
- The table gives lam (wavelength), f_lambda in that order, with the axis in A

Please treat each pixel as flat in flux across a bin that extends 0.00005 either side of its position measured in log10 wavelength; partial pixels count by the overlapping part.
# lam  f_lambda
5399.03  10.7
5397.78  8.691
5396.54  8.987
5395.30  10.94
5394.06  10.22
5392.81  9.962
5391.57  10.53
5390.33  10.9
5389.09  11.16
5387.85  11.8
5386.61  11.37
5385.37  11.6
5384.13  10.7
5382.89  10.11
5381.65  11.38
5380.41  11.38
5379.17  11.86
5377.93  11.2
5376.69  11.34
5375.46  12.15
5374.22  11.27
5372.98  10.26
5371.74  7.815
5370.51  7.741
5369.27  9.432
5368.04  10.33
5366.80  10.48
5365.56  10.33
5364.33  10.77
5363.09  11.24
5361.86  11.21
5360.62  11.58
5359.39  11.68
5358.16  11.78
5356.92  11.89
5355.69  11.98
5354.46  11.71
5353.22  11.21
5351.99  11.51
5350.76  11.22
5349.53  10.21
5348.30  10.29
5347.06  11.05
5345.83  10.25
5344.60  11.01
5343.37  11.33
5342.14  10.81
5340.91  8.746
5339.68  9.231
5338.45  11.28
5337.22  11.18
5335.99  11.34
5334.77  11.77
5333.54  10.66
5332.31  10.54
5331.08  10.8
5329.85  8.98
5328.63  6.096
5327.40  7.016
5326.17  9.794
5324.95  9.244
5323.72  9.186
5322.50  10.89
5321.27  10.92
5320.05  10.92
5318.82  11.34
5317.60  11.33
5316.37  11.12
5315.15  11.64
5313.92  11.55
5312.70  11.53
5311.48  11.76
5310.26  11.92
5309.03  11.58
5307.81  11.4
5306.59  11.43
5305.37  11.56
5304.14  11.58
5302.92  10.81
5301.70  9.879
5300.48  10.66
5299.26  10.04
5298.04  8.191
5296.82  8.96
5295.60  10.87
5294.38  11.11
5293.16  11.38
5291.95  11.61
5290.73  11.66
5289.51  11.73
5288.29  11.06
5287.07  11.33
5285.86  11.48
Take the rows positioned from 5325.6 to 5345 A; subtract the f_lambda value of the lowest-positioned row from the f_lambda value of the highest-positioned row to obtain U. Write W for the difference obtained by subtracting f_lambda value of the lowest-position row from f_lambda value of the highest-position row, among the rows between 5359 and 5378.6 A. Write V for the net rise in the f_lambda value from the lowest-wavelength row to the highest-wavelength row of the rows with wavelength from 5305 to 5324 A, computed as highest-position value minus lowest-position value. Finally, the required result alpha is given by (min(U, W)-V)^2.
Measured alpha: 3.6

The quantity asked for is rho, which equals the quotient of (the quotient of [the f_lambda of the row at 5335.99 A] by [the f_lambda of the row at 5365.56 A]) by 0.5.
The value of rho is 2.2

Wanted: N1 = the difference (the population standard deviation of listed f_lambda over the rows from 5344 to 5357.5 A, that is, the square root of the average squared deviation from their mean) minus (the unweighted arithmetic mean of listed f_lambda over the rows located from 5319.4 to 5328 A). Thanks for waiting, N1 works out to -9.1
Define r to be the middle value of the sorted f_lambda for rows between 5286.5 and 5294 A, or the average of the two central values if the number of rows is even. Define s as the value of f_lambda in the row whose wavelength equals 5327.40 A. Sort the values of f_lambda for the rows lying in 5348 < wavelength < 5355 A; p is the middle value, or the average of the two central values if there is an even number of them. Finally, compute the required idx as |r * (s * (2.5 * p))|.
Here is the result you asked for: 2261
